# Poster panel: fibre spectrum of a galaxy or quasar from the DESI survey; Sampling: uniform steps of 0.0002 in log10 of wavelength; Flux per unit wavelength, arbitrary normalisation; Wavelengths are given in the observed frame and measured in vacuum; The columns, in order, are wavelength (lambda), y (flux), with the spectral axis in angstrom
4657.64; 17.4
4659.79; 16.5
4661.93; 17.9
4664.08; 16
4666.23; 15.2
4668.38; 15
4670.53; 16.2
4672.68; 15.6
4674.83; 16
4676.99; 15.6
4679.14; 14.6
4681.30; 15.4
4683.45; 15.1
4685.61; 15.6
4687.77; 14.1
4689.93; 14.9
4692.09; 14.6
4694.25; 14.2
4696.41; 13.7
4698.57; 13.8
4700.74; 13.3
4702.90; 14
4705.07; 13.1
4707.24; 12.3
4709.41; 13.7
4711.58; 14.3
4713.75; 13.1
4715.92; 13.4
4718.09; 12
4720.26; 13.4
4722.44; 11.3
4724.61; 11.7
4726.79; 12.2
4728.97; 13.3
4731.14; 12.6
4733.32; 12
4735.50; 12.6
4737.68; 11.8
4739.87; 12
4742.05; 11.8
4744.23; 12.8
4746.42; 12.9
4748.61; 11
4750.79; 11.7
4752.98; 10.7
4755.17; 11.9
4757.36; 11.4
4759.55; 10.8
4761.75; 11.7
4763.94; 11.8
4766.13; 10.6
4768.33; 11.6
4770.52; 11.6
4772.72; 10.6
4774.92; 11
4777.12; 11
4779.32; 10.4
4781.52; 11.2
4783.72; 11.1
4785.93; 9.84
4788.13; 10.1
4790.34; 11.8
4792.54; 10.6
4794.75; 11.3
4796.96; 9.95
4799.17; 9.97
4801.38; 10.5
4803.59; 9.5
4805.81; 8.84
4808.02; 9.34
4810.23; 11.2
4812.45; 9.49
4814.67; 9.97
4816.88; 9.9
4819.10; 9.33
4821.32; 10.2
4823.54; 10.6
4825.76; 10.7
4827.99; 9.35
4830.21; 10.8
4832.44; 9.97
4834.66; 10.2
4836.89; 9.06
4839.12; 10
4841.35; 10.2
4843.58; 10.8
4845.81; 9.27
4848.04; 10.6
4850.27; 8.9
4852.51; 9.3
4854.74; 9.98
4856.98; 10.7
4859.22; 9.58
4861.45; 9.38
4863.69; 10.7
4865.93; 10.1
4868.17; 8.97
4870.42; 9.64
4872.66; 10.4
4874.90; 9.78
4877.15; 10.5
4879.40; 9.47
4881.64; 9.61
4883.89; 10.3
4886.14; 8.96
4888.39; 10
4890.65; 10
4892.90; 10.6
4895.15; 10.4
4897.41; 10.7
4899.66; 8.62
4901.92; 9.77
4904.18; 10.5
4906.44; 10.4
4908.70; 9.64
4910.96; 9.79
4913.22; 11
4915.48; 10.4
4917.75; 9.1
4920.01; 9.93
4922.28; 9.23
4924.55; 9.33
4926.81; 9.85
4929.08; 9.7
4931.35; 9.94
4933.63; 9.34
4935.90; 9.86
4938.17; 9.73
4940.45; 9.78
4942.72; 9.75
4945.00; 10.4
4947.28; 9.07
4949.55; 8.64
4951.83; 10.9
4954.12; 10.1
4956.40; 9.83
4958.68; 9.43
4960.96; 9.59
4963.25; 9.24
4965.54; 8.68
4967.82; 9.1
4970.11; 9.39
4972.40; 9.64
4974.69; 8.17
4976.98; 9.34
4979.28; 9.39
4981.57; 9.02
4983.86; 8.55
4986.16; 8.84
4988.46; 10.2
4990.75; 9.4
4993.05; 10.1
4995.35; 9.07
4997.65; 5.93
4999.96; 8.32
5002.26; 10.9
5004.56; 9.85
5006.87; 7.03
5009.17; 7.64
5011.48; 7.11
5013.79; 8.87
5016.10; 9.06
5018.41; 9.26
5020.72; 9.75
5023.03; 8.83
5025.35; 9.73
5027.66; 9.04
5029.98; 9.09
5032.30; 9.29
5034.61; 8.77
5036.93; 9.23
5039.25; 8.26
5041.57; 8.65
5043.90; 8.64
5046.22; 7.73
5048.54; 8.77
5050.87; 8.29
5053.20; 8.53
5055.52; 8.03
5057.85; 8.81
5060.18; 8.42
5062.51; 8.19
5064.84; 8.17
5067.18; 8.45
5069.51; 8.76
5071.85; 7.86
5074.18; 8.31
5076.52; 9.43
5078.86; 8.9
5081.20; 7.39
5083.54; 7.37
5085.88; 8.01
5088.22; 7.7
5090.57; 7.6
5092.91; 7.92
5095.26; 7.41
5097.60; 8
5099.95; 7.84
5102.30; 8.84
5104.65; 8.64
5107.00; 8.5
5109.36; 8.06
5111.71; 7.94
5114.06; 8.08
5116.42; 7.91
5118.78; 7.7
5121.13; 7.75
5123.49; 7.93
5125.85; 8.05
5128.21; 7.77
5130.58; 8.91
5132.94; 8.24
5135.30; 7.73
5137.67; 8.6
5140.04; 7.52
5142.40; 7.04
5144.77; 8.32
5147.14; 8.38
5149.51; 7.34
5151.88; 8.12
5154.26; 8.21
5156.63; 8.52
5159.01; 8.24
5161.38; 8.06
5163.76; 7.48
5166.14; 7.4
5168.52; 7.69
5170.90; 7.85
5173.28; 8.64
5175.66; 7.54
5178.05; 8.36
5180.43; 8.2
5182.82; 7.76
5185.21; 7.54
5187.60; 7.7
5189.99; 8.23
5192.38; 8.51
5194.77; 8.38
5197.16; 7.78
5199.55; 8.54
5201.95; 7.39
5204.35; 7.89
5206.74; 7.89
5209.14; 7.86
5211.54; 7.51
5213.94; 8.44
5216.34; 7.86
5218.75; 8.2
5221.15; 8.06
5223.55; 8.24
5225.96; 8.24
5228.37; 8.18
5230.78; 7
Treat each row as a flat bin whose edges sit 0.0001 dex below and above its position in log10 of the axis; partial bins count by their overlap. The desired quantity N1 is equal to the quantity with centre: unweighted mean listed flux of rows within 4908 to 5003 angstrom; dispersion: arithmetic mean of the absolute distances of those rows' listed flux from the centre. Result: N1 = 0.58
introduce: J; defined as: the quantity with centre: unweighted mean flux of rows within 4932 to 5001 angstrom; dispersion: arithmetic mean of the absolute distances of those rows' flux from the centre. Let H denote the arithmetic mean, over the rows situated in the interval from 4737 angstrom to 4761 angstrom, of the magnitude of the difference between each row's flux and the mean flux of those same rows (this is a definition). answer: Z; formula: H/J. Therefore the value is 0.90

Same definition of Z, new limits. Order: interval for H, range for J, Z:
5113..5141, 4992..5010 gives 0.22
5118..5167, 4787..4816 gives 0.56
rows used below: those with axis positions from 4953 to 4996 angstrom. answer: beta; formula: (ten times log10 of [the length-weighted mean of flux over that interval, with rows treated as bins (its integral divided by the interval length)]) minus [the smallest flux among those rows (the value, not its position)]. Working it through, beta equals 1.53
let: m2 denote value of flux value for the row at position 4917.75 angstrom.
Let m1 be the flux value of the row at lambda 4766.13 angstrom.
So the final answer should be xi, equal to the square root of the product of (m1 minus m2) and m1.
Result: 4.0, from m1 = 10.6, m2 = 9.1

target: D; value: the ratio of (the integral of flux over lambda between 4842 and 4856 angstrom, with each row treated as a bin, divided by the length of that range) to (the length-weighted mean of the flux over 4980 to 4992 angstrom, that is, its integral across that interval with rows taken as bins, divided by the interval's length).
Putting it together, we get 1.07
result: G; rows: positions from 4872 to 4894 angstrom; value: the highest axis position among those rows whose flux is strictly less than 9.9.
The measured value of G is 4886.14 angstrom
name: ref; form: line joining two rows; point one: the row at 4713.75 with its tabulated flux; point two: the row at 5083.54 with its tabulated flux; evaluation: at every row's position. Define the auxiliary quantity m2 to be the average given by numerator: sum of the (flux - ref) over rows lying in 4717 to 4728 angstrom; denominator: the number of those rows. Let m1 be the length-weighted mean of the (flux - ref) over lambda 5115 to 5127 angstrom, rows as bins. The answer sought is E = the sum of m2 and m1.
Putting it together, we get 0.2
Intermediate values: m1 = 1.1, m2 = -0.8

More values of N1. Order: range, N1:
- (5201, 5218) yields 0.22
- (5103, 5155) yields 0.34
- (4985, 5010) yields 1.17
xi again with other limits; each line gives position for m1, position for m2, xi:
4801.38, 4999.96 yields 4.8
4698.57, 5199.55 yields 8.5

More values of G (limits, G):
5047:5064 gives 5062.51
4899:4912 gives 4910.96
